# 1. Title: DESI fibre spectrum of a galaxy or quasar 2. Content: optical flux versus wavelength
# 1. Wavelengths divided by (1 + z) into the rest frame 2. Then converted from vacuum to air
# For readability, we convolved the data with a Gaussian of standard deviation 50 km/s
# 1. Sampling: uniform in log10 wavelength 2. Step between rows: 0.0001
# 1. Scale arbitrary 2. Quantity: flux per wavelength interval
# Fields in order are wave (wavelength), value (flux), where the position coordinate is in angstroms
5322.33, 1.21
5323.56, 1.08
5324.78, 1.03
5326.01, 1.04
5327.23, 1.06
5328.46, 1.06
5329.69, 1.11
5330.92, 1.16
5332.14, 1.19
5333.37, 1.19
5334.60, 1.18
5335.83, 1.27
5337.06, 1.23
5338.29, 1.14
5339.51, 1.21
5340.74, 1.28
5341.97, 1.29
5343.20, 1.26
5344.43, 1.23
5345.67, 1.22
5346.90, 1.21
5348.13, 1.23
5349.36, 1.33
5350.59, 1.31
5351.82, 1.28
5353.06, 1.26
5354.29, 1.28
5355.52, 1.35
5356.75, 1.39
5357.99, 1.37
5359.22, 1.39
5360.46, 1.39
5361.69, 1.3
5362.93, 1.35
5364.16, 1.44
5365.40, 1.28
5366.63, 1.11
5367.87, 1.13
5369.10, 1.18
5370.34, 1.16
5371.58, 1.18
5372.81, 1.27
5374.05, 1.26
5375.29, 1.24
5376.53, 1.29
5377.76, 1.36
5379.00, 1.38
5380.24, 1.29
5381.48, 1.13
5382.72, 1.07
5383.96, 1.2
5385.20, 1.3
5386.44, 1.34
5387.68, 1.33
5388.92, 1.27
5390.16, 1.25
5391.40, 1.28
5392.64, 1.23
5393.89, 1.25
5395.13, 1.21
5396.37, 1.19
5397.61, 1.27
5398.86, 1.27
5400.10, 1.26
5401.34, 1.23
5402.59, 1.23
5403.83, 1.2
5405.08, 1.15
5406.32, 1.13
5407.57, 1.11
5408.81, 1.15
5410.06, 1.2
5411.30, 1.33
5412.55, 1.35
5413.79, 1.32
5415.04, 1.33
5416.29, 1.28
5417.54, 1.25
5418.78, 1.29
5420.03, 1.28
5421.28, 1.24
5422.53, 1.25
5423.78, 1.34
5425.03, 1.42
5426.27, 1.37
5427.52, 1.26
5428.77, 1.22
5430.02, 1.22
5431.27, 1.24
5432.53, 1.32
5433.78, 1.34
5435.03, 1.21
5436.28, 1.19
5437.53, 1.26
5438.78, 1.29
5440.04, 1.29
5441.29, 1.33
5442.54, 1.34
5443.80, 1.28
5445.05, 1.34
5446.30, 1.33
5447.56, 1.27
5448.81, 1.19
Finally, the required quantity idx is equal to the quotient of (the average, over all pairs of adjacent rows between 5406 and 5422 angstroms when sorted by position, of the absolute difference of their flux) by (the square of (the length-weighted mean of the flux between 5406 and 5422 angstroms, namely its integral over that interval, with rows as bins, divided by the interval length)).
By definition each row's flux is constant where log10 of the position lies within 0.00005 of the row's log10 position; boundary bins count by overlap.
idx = 0.025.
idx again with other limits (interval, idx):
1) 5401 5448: 0.026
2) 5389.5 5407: 0.019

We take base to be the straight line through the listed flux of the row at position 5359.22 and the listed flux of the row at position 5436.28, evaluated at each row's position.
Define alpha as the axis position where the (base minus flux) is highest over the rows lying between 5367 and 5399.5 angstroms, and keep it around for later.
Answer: 5382.72 angstroms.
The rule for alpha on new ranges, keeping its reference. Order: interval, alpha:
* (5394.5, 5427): 5407.57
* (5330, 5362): 5338.29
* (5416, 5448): 5436.28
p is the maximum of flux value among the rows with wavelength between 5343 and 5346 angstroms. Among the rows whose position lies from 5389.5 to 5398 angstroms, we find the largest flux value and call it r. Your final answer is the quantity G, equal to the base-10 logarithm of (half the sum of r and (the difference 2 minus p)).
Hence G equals 0.004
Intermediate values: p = 1.26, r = 1.28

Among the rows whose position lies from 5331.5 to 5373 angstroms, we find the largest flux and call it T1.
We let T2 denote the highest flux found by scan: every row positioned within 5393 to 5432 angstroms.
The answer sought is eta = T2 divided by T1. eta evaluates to 0.99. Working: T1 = 1.44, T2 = 1.42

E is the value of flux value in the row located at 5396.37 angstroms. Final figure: 1.19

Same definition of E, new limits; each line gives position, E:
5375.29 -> 1.24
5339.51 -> 1.21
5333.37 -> 1.19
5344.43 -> 1.23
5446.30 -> 1.33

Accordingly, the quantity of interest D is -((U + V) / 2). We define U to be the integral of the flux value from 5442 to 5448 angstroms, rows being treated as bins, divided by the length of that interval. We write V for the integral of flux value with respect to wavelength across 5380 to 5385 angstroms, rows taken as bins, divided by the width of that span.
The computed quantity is -1.24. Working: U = 1.31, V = 1.17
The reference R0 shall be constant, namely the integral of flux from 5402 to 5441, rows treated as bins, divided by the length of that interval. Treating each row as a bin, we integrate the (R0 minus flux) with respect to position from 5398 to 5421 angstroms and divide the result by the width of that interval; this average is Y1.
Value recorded 0.018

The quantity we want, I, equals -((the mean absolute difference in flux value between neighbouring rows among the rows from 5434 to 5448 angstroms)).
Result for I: -0.036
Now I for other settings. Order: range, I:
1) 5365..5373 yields -0.062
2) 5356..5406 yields -0.051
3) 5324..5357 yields -0.036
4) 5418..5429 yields -0.054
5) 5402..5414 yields -0.043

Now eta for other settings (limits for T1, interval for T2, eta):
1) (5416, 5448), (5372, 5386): 0.97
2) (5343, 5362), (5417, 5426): 1.02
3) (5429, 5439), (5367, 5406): 1.03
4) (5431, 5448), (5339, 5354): 0.99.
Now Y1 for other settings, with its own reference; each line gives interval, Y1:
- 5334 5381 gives -0.010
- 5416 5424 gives -0.012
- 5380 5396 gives 0.020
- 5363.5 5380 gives 0.007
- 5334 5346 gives 0.029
